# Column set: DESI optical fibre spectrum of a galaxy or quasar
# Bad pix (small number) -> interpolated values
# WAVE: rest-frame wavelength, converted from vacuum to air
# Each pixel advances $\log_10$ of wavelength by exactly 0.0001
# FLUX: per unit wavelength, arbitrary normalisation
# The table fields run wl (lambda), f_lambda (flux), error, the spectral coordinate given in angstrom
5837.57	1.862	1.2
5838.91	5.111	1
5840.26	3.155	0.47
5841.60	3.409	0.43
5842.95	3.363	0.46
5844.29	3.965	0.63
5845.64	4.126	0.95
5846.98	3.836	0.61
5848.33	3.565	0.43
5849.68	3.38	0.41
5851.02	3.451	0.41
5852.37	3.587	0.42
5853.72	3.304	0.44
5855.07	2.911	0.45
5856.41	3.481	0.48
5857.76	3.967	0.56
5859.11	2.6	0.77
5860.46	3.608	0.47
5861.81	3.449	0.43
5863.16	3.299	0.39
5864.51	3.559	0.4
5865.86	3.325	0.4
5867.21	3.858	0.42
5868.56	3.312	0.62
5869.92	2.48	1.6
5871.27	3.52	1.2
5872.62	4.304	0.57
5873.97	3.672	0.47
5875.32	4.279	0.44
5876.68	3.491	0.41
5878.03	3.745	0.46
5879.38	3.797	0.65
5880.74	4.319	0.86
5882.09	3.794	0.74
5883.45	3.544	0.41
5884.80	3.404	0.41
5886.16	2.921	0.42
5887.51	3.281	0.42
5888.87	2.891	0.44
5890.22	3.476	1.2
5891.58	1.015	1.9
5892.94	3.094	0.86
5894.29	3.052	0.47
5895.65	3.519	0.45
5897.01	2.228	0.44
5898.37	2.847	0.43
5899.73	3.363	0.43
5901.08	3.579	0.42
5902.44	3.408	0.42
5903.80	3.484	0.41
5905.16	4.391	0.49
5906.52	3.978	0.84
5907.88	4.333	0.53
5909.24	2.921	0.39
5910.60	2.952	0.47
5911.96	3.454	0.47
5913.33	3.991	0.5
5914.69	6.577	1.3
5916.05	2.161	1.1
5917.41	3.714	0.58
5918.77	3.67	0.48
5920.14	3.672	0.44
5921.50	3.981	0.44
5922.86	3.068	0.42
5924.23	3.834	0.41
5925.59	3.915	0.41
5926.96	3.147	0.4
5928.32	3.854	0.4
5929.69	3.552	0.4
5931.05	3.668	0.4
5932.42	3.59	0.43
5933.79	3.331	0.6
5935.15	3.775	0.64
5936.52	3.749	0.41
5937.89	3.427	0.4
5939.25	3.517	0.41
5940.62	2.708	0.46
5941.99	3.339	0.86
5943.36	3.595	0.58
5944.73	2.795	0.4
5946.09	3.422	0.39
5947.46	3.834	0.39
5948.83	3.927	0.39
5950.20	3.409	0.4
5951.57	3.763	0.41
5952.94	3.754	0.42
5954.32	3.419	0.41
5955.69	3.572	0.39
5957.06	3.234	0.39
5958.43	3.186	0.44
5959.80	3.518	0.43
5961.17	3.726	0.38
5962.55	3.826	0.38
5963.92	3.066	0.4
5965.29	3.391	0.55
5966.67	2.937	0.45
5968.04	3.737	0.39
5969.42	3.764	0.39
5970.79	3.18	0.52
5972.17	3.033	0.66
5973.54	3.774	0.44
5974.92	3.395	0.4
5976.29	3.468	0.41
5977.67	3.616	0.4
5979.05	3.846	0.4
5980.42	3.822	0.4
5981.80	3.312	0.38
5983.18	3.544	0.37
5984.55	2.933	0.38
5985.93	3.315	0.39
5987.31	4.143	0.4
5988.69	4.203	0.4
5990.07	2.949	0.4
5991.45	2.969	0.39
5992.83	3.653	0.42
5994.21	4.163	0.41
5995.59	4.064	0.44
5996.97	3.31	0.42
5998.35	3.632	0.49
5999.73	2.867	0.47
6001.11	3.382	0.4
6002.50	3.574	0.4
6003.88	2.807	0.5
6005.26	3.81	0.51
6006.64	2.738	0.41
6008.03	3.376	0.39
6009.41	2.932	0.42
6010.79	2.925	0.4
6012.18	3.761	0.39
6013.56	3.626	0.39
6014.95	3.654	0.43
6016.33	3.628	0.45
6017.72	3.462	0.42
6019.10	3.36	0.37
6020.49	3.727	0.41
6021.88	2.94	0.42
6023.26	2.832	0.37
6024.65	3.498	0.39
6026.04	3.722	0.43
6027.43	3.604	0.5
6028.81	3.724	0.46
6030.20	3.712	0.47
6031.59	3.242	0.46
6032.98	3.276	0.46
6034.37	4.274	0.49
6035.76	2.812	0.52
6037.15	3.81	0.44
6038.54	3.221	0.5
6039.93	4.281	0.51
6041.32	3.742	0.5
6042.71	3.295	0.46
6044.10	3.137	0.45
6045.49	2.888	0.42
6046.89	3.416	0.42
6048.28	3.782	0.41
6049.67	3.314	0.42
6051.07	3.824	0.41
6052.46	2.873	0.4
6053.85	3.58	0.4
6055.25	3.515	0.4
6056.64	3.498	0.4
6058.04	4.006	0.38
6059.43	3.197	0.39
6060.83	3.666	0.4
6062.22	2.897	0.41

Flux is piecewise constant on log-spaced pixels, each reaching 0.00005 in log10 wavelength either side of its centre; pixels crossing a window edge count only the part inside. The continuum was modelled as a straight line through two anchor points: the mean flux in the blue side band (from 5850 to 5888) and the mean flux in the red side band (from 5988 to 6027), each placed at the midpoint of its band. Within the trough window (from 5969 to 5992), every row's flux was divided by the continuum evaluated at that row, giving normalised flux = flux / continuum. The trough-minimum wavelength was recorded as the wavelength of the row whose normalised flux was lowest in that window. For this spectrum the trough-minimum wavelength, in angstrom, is 5984.55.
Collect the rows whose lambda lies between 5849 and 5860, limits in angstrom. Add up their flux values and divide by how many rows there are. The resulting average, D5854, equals 3.34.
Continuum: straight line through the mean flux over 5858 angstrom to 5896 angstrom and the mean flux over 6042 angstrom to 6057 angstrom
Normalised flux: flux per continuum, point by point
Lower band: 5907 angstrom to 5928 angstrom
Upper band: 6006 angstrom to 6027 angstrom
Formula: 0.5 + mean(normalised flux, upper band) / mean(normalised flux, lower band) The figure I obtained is 1.407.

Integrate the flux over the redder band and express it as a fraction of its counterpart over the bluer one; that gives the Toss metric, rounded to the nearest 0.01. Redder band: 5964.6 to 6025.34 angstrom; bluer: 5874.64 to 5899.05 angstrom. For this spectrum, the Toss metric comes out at 2.62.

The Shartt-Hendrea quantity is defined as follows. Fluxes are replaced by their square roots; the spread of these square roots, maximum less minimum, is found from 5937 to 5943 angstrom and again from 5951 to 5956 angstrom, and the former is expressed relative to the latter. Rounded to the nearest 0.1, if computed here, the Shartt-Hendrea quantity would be 2.5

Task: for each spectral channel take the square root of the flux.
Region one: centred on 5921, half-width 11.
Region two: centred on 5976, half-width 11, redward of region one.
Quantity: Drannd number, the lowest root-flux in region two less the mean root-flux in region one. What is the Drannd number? -0.199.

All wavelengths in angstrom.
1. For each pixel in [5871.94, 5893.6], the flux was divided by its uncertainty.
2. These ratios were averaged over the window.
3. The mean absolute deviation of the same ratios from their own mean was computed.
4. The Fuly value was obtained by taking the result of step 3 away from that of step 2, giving 4.5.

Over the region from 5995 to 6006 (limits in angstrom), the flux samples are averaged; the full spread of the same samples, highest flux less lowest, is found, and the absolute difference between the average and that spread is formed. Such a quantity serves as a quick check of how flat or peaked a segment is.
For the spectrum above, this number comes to 2.2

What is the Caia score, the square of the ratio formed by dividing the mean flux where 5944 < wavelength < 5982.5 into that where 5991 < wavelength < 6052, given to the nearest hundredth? 0.98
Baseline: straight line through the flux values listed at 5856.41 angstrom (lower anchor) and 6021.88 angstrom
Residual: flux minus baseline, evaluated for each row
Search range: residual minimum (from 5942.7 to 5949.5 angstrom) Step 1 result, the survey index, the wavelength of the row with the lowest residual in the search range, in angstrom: 5944.73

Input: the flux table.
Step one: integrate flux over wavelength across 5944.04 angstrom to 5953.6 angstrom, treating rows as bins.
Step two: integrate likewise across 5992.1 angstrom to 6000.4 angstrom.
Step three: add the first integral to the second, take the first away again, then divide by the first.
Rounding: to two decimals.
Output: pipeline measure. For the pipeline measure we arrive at 0.88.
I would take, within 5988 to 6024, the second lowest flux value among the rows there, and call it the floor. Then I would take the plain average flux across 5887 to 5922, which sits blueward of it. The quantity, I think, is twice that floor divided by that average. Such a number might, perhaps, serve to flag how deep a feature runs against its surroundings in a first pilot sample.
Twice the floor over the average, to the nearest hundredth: 1.64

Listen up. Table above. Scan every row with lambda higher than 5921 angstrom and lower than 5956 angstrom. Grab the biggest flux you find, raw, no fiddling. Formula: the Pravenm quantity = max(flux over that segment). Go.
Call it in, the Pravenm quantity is 3.981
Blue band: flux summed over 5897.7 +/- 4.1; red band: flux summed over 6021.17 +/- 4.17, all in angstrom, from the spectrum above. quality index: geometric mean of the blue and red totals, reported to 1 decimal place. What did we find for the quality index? 19.2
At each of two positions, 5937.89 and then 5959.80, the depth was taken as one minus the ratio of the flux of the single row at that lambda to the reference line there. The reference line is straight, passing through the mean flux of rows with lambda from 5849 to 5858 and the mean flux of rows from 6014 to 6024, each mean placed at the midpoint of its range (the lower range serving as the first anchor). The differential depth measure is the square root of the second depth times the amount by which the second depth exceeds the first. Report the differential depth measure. 0.032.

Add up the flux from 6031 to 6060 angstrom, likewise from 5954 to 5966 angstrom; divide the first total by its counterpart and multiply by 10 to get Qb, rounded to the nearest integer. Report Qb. 24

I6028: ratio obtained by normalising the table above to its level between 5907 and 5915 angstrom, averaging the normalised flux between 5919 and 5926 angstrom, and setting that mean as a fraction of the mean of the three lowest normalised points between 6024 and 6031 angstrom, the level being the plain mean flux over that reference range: 1.02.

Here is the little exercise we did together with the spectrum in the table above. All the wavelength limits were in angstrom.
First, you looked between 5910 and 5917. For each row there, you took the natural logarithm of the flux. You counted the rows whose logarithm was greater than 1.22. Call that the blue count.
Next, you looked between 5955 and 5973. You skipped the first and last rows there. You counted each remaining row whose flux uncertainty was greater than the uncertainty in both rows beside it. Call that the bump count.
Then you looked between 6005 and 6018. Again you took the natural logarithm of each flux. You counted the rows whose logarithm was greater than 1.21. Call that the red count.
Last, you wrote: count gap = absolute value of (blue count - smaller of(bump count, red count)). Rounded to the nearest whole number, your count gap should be 1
